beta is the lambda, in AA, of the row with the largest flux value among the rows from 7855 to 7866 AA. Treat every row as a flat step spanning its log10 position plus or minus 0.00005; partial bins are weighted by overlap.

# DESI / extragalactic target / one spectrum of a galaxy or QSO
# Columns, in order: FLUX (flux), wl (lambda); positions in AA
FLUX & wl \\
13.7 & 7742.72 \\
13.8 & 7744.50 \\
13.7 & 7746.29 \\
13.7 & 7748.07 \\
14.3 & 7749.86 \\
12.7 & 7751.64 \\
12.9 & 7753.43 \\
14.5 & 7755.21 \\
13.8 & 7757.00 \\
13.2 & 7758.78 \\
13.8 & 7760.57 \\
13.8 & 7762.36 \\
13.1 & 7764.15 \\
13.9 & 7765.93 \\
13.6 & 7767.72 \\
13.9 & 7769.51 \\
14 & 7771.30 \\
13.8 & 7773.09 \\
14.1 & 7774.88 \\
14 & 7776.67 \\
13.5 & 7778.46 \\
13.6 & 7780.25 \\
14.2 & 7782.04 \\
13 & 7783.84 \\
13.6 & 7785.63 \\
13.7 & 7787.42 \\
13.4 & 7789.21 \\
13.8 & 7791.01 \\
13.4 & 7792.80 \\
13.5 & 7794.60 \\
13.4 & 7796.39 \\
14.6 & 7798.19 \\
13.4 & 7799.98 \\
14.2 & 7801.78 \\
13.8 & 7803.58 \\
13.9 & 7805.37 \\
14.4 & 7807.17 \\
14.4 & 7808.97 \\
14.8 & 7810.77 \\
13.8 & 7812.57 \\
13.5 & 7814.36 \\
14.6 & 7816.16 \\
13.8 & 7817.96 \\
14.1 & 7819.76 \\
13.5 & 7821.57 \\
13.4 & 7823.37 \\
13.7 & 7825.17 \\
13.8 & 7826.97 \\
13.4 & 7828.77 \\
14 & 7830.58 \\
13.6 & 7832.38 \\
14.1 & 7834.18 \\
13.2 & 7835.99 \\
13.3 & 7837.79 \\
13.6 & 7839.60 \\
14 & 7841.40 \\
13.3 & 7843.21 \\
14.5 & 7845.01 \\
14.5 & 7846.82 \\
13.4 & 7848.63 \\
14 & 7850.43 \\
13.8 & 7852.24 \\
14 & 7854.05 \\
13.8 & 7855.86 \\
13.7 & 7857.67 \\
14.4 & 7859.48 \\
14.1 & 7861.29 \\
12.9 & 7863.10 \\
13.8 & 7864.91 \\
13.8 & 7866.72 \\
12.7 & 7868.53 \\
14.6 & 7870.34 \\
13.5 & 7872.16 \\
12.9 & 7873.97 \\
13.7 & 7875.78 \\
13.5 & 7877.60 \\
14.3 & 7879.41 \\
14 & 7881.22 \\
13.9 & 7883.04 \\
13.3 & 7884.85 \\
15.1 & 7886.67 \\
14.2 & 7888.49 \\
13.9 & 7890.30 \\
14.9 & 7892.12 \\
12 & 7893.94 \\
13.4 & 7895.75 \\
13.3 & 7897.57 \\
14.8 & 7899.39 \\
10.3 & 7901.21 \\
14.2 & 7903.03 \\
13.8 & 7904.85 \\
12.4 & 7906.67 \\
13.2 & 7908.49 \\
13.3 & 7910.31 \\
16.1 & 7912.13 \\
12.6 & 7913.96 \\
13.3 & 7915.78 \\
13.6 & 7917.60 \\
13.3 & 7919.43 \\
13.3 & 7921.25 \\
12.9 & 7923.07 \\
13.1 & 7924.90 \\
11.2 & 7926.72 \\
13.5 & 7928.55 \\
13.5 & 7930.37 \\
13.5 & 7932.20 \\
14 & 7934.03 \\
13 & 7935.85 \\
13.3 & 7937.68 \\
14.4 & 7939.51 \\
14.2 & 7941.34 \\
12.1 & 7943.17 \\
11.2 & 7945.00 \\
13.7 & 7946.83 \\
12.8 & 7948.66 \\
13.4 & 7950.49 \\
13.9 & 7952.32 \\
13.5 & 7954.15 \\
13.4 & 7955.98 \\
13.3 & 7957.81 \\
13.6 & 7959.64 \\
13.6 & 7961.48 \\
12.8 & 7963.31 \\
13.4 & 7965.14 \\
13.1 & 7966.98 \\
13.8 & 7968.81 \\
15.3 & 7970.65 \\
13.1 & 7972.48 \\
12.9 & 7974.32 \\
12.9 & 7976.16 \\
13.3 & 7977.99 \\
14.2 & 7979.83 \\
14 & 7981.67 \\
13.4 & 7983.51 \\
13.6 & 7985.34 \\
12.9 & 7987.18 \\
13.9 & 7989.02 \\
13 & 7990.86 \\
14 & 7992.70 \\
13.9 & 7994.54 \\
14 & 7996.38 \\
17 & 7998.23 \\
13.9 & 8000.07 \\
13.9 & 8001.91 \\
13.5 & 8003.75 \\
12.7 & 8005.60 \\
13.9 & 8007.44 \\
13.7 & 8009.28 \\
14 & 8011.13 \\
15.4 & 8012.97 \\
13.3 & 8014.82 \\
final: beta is 7859.48 AA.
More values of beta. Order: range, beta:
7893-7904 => 7899.39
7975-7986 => 7979.83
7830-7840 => 7834.18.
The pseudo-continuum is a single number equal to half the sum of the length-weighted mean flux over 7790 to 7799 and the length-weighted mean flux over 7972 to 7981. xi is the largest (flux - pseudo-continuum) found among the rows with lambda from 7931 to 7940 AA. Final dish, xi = 0.89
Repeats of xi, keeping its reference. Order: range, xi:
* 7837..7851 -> 0.99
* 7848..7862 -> 0.89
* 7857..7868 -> 0.89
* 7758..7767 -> 0.39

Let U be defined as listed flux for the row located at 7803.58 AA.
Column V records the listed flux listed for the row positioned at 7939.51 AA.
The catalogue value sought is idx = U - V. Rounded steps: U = 13.8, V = 14.4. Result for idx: -0.60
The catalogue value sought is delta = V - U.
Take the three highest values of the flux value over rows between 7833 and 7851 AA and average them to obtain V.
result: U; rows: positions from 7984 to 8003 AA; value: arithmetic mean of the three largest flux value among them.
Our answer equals -0.6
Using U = 15.0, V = 14.4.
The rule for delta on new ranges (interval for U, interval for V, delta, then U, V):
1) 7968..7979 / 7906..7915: 0.1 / 14.1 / 14.2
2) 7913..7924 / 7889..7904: 1.2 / 13.4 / 14.6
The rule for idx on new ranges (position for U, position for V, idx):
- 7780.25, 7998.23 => -3.40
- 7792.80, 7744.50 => -0.40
